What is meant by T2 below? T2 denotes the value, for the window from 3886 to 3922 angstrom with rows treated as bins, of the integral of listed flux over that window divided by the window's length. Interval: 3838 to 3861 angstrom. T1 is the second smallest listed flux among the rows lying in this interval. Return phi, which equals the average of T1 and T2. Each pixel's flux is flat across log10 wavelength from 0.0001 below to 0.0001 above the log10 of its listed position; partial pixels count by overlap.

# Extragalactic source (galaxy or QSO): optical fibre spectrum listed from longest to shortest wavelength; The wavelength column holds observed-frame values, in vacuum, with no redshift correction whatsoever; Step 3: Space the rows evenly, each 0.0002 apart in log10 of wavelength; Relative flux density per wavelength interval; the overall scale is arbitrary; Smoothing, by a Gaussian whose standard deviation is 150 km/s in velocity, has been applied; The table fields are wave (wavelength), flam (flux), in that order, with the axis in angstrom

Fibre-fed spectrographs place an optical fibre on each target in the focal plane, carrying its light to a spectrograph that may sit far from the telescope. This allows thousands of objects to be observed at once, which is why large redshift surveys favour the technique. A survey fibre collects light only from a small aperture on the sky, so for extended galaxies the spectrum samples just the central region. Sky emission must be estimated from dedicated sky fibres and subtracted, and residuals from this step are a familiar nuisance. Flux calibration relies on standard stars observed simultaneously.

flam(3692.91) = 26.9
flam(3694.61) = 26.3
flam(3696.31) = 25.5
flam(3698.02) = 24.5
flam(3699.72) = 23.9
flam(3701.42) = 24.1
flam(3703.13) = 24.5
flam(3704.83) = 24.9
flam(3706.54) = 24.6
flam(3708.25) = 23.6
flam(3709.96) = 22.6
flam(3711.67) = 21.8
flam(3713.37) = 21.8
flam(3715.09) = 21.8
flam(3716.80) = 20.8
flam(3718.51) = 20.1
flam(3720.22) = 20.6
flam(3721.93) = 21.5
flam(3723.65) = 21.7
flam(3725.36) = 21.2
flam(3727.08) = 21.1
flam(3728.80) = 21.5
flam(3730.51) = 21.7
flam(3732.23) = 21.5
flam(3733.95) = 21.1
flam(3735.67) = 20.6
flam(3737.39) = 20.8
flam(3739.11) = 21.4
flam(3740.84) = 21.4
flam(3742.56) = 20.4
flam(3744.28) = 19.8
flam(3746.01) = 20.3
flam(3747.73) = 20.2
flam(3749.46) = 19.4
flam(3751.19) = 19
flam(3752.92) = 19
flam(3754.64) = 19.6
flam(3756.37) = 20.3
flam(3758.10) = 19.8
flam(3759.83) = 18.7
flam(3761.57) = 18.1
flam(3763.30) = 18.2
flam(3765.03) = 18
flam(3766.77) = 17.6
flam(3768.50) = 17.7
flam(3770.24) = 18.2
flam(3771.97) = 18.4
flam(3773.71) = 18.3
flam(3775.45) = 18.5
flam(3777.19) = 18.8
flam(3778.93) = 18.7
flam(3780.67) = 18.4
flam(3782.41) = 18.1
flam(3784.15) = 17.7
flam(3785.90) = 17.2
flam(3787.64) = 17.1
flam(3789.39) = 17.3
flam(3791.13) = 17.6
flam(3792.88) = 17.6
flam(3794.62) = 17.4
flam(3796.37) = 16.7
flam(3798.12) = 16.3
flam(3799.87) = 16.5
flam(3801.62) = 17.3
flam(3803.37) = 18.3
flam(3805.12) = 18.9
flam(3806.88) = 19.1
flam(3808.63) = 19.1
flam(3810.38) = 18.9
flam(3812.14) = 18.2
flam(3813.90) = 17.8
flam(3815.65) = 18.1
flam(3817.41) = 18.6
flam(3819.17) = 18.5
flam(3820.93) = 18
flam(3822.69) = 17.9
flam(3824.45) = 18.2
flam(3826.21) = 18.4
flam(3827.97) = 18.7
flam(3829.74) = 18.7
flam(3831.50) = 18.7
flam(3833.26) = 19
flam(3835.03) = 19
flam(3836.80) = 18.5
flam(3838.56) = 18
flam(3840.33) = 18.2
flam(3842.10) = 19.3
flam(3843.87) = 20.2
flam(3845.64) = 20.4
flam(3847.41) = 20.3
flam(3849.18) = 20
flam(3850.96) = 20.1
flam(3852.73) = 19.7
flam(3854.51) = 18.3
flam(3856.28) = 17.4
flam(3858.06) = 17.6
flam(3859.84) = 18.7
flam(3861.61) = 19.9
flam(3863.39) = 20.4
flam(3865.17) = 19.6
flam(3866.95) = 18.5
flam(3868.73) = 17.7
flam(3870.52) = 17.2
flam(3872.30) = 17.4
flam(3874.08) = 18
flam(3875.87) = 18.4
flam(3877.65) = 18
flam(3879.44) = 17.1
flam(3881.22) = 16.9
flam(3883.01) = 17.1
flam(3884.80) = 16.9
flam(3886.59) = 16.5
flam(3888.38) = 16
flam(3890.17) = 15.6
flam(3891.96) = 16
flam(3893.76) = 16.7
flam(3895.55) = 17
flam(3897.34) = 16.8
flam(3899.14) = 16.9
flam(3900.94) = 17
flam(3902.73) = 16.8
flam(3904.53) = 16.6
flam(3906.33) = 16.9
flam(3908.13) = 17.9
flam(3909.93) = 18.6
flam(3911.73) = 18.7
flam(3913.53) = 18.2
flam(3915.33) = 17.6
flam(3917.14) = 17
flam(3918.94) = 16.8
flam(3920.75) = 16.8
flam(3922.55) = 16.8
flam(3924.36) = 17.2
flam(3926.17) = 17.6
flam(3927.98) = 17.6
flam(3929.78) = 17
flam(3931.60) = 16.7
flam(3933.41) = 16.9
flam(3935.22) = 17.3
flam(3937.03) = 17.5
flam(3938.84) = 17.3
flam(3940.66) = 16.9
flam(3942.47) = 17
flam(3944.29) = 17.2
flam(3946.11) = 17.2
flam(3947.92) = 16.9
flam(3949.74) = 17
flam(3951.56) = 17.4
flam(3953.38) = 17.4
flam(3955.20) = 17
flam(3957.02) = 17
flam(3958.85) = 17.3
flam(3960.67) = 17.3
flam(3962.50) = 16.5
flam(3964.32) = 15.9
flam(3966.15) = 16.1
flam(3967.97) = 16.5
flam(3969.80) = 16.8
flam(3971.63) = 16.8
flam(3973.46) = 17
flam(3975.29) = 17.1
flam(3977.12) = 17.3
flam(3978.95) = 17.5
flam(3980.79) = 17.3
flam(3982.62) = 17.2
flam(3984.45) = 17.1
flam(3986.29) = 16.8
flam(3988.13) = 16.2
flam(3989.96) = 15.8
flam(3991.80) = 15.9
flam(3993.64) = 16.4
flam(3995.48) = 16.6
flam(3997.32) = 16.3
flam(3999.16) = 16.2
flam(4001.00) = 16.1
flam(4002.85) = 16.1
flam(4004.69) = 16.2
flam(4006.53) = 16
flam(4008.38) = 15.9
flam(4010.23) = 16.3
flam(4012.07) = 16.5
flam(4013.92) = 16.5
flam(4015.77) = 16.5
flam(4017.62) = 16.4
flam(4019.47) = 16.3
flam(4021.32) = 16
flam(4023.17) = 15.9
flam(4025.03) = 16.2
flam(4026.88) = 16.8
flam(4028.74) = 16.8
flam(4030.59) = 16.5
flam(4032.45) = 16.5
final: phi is 17.3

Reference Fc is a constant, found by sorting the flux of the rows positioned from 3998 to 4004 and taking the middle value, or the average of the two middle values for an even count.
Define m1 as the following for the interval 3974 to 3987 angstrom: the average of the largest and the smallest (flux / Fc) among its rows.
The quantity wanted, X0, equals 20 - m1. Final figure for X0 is 18.9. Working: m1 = 1.07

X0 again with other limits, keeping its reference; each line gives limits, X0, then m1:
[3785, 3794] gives 18.9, 1.08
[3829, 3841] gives 18.9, 1.15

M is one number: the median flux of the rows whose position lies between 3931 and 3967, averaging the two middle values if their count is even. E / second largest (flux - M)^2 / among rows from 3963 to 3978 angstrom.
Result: 0.8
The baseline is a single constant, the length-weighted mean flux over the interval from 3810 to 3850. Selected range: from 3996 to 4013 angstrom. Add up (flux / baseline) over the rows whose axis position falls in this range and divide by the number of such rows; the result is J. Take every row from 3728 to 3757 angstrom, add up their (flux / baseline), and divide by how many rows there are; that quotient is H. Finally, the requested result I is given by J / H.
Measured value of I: 0.79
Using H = 1.09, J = 0.86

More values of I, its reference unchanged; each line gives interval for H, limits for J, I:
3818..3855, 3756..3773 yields 0.98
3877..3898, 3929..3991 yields 1.01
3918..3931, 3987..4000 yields 0.95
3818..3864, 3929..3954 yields 0.90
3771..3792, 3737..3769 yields 1.08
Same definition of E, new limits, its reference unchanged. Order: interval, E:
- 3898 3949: 2.6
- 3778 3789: 2.0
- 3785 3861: 10.9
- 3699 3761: 57.8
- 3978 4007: 1.2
